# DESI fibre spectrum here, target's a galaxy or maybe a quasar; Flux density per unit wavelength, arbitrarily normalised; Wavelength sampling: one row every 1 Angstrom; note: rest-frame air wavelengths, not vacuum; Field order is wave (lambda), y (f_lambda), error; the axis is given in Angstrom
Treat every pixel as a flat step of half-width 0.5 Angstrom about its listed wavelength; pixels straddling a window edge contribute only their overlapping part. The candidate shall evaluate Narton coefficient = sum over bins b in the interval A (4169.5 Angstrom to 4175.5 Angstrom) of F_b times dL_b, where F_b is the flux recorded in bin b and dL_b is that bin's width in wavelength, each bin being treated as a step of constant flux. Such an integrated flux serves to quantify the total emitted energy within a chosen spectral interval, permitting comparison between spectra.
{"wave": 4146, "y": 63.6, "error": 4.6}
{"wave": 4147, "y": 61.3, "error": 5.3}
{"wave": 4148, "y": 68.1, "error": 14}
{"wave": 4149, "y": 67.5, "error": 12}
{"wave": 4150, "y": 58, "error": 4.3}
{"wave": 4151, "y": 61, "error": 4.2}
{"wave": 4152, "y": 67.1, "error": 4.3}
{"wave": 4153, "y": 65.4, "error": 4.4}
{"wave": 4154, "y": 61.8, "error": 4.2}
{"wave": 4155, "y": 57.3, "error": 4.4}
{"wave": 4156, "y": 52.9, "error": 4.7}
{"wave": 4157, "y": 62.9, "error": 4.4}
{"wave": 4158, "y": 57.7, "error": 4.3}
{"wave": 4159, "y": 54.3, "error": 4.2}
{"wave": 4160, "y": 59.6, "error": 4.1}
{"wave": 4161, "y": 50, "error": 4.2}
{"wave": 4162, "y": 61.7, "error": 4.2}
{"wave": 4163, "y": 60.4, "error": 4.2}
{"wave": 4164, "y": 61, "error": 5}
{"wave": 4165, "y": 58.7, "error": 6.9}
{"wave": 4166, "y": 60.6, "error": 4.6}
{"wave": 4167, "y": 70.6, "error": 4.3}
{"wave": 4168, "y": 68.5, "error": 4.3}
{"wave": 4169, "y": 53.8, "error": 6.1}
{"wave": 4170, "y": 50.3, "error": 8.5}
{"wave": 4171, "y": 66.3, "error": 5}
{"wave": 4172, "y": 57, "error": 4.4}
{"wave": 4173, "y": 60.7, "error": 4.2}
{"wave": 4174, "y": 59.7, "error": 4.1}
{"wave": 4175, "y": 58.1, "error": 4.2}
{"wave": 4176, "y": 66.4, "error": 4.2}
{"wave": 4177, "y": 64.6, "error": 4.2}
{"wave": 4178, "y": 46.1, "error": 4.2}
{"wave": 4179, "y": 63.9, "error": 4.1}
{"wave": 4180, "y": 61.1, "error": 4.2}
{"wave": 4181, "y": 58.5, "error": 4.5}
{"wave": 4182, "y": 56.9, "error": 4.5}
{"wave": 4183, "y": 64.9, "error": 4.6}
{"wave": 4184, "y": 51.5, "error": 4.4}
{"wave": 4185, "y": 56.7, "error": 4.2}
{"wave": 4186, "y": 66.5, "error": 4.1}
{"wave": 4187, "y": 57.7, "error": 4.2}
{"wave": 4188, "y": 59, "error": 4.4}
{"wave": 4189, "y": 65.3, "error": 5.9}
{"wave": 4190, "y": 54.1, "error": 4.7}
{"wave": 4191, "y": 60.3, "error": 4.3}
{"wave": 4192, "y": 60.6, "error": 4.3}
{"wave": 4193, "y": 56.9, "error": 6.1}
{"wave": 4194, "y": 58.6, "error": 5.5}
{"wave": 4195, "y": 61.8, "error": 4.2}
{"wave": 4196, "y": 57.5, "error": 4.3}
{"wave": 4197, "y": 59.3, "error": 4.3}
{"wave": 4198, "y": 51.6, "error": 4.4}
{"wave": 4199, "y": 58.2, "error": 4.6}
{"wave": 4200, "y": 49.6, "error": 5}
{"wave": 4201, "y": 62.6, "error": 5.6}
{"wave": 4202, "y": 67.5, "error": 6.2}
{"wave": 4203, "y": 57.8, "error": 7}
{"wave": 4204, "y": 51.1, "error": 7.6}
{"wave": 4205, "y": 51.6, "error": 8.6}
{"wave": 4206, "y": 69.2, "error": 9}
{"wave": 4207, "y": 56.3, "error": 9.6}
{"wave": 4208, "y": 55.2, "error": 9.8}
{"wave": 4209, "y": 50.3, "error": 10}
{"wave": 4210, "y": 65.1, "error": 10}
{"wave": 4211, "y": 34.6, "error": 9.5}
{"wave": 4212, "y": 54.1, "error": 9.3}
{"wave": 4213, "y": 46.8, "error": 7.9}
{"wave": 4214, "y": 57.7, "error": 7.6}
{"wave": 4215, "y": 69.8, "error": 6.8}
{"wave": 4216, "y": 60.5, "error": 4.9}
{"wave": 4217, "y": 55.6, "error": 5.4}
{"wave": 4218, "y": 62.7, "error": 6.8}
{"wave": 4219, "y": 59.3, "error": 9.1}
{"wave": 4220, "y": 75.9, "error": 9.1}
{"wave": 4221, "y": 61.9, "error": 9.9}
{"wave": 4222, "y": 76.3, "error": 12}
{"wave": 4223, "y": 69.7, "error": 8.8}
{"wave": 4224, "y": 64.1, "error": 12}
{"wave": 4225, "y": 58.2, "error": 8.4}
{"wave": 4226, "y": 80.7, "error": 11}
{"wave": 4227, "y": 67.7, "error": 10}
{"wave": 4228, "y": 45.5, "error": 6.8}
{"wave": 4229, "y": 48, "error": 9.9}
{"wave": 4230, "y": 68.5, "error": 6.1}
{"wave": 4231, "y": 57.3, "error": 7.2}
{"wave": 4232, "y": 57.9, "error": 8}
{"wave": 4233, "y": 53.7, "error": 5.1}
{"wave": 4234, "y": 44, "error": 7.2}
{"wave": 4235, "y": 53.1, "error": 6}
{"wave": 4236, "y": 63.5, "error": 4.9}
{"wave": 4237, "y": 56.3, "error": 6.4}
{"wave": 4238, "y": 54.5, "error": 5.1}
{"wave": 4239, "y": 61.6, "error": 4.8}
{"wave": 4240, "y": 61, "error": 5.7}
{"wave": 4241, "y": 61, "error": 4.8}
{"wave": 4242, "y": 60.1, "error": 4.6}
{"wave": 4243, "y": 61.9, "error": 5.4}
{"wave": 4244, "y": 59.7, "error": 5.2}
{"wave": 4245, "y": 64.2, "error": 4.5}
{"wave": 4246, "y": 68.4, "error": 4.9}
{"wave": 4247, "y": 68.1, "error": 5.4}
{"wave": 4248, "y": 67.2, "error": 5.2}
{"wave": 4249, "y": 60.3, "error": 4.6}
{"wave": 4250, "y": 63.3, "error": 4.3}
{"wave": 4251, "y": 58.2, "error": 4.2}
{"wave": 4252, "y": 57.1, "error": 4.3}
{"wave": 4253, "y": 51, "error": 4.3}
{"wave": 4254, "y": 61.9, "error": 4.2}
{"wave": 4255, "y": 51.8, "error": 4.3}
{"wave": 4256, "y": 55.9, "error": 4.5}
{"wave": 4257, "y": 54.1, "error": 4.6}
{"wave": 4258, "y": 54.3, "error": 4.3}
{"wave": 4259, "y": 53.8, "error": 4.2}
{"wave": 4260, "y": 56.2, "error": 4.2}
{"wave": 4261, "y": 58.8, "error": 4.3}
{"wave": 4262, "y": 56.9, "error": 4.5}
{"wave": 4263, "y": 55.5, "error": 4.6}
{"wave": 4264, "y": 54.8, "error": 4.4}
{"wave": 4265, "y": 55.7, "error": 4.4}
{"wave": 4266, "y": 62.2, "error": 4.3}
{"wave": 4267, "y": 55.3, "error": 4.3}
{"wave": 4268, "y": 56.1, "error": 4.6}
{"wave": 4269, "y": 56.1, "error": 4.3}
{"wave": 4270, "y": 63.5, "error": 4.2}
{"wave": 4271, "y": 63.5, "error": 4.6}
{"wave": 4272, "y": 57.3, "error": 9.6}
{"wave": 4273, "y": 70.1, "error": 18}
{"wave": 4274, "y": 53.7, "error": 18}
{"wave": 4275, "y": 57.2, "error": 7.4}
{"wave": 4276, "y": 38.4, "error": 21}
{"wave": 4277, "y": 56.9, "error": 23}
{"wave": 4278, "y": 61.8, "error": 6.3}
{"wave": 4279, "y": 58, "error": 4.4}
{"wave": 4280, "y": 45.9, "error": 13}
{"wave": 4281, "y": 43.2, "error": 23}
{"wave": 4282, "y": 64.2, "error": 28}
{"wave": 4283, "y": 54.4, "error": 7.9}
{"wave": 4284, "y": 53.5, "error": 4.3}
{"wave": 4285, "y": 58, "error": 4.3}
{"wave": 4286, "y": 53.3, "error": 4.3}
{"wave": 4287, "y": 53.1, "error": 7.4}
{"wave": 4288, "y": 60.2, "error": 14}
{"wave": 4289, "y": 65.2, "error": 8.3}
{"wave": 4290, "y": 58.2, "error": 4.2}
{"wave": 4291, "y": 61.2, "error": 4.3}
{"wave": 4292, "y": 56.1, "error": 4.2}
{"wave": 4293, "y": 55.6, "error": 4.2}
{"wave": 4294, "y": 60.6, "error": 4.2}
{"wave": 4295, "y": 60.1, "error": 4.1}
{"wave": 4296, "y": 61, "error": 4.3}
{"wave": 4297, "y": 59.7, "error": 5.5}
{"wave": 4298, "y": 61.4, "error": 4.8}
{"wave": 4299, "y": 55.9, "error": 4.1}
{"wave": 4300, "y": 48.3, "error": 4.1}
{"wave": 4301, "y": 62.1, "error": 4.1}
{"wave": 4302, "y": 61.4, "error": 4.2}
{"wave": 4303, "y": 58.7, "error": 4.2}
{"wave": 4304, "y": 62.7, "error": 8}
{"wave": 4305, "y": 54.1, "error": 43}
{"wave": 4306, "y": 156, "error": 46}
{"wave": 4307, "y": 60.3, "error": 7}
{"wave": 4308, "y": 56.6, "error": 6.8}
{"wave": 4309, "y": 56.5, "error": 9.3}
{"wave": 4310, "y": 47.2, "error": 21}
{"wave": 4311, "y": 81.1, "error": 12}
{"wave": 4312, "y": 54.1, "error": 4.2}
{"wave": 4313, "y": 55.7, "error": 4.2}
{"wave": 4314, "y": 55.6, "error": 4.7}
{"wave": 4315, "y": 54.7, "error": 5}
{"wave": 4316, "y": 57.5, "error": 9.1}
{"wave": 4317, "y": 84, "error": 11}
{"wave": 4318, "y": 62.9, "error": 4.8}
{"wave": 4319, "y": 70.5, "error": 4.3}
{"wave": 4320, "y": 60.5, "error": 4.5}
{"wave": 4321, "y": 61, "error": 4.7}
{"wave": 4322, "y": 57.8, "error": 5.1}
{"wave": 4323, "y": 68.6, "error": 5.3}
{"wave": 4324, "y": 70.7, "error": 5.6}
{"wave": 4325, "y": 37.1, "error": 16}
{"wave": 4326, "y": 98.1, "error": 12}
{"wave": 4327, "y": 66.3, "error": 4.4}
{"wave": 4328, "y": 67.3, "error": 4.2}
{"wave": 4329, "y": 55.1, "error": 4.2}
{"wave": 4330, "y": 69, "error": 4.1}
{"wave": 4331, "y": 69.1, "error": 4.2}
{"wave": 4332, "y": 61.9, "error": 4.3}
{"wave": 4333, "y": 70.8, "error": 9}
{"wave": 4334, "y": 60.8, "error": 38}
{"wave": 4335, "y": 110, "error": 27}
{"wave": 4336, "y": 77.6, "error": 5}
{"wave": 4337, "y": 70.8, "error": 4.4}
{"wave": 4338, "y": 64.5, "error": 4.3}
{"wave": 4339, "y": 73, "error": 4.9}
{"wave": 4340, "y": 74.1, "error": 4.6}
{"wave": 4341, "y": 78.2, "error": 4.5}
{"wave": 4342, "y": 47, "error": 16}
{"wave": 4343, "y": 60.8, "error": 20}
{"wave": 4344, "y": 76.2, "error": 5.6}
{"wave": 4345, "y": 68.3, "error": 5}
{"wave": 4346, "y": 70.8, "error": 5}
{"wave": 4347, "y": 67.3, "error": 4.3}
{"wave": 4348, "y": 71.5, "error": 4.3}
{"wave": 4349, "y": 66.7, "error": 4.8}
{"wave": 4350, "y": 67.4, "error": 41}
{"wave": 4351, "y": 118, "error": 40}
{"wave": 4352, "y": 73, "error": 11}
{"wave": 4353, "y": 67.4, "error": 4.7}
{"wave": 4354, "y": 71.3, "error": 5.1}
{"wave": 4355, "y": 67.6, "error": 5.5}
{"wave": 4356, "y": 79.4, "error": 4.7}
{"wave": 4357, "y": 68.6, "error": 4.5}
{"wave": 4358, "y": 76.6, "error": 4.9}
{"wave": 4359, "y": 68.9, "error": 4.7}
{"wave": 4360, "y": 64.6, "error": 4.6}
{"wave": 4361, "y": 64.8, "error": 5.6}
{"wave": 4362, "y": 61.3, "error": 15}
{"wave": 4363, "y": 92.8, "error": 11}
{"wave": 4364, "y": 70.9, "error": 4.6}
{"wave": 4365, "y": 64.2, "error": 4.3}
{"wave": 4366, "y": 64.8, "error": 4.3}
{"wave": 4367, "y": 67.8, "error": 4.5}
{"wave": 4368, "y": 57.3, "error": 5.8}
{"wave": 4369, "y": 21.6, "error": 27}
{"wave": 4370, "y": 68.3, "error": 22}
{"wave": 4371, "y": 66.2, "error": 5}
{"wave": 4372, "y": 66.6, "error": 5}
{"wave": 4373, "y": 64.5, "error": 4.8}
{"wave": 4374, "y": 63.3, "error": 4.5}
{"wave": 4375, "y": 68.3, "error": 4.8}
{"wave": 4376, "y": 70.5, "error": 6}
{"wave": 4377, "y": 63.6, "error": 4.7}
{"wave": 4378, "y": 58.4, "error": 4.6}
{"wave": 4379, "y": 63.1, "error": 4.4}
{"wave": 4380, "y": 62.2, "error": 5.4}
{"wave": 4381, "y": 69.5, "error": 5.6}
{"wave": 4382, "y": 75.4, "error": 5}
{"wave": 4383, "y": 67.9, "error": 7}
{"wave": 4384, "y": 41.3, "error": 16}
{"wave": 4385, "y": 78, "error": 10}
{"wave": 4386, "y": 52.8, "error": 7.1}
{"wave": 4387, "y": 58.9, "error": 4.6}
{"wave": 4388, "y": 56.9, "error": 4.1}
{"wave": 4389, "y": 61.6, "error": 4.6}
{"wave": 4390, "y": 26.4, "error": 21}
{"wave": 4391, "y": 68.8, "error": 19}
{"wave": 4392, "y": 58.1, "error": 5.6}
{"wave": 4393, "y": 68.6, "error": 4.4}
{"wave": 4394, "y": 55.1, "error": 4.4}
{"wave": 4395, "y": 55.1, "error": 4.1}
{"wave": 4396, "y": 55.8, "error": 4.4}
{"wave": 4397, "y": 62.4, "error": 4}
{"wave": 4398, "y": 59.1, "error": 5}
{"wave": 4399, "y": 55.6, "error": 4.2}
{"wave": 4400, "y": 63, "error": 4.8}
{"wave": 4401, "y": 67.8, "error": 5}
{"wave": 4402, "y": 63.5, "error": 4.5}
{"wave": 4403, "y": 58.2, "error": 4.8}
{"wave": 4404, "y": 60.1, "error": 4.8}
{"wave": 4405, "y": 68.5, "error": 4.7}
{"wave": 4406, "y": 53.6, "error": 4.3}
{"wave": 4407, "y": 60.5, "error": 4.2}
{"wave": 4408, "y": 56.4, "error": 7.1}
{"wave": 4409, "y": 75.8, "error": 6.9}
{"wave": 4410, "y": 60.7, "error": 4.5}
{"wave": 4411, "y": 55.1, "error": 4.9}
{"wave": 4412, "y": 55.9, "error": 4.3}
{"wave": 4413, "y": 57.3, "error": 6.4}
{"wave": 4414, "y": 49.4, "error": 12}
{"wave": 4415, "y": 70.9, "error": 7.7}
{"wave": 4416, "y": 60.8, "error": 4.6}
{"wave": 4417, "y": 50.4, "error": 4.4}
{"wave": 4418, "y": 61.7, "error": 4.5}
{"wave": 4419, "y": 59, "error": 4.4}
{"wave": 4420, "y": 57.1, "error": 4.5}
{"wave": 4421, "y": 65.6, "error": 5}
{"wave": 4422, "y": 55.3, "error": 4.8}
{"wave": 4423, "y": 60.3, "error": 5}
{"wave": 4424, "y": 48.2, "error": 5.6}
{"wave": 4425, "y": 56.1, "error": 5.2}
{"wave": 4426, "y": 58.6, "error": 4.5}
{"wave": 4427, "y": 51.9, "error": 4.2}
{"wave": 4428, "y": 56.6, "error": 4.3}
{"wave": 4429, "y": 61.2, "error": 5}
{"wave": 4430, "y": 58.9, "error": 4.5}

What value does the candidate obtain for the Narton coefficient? 352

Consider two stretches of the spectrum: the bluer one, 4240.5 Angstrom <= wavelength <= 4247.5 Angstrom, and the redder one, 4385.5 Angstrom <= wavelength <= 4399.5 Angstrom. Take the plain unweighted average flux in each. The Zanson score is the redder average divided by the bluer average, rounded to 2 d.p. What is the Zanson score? 0.90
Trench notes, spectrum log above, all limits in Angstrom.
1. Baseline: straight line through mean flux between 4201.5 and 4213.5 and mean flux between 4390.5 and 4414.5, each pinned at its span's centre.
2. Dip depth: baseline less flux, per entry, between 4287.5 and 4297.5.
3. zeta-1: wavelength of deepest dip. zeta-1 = 4293 Angstrom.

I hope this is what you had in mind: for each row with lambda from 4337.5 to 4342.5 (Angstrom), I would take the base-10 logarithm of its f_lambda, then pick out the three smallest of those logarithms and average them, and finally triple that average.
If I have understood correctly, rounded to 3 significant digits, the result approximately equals 5.34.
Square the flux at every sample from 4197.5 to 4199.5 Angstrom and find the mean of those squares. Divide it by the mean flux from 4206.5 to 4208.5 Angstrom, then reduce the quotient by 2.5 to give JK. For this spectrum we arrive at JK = 52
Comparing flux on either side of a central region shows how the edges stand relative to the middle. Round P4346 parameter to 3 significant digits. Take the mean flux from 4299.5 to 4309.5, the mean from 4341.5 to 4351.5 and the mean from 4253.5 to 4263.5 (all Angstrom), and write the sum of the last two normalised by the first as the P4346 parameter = 1.88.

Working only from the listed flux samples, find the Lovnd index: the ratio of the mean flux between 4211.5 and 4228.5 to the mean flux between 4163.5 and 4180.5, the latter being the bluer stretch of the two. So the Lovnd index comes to 1.038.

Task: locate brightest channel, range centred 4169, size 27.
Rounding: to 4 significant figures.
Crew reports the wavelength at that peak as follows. 4167 Angstrom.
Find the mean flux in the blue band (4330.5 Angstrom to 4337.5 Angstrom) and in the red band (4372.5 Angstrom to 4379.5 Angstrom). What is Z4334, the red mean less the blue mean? -10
